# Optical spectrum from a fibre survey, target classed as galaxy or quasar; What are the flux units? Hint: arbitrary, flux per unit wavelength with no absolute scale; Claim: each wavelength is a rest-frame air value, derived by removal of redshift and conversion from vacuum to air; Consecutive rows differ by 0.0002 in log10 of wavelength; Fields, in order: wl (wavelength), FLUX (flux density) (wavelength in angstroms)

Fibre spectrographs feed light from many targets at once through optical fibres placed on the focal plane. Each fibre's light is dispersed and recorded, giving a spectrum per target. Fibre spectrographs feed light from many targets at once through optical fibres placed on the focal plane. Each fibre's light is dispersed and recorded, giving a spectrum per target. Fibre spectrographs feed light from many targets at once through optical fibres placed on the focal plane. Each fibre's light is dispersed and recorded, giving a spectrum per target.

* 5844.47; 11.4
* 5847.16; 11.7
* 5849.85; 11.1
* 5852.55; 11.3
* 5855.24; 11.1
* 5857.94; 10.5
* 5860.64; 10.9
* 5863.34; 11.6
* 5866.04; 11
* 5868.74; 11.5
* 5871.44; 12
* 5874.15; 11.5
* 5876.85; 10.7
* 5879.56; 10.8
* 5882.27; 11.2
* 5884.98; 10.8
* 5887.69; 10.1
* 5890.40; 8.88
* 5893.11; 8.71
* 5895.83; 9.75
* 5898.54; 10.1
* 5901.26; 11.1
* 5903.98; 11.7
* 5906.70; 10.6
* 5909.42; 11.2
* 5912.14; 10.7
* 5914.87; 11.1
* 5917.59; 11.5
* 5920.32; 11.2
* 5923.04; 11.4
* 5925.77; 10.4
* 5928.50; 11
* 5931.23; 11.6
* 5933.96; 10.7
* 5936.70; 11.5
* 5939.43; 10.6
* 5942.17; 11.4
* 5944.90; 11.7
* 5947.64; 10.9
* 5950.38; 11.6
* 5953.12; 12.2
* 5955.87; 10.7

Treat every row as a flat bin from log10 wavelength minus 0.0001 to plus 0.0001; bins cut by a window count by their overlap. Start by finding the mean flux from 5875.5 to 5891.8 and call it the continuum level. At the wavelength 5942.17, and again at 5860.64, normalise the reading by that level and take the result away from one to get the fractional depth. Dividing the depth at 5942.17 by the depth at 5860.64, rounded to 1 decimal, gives 2.0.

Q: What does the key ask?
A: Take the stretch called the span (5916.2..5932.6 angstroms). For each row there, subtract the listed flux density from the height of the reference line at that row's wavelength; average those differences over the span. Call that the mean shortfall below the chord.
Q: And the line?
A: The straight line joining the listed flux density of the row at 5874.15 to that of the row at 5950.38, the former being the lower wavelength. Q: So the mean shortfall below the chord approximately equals 0.38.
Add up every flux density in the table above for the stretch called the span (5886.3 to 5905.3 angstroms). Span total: 70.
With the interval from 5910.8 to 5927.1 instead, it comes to 66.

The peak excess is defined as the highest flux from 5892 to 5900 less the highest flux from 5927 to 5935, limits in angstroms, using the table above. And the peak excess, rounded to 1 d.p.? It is -1.5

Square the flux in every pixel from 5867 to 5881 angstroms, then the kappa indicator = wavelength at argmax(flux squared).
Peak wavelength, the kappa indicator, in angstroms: 5871.44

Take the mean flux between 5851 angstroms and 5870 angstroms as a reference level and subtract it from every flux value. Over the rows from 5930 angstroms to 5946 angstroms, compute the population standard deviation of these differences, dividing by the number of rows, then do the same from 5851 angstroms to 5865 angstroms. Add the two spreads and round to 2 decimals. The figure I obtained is 0.81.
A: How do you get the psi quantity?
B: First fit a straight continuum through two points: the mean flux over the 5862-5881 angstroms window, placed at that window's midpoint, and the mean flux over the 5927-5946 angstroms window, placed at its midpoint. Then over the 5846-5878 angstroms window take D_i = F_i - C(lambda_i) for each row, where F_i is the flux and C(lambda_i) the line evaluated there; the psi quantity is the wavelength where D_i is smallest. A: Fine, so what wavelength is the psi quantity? 5857.94 angstroms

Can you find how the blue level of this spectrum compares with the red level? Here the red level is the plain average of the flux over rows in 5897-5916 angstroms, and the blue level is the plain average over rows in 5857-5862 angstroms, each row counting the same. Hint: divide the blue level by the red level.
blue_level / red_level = 0.98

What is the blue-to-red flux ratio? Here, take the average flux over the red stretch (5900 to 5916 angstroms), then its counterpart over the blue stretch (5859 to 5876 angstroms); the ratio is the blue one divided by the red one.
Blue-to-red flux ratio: 1.03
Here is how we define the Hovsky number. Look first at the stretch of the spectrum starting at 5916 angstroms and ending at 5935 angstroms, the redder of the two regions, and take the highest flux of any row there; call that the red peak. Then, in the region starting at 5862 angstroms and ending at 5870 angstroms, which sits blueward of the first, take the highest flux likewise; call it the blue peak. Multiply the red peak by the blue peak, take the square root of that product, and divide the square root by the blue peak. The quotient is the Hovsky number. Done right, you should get 1.00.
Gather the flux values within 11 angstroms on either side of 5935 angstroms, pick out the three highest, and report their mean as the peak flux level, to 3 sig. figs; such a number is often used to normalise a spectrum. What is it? 11.6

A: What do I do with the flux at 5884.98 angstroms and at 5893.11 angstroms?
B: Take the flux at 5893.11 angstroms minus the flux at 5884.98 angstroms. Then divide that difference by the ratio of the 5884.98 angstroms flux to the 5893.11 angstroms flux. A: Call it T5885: -1.7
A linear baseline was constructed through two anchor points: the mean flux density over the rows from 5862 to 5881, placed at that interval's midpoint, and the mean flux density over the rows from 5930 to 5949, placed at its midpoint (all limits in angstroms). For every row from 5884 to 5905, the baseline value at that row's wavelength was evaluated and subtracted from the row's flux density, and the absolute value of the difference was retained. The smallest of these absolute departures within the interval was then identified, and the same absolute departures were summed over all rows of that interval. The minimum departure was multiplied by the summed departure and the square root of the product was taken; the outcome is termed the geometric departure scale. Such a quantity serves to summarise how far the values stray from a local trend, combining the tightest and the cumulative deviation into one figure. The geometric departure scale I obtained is 1.2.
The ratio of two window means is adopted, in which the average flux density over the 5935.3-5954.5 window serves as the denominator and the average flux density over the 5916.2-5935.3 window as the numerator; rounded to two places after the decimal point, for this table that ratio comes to 0.97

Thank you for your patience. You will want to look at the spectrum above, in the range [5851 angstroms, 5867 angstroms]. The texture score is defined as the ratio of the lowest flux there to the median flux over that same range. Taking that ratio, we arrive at 0.950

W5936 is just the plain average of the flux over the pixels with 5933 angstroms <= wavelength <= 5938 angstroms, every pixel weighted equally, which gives 11.1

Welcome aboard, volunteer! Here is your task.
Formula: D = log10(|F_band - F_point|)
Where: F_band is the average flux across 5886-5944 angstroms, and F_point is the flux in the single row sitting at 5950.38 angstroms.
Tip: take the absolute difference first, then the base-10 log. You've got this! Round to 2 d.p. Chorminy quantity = -0.06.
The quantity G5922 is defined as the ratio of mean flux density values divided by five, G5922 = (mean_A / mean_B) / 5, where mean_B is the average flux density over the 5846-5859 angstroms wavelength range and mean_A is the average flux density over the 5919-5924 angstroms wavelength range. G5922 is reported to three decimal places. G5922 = 0.203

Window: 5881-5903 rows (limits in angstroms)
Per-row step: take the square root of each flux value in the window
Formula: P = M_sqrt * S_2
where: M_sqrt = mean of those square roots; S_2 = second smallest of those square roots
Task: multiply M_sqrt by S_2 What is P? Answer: 9.5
